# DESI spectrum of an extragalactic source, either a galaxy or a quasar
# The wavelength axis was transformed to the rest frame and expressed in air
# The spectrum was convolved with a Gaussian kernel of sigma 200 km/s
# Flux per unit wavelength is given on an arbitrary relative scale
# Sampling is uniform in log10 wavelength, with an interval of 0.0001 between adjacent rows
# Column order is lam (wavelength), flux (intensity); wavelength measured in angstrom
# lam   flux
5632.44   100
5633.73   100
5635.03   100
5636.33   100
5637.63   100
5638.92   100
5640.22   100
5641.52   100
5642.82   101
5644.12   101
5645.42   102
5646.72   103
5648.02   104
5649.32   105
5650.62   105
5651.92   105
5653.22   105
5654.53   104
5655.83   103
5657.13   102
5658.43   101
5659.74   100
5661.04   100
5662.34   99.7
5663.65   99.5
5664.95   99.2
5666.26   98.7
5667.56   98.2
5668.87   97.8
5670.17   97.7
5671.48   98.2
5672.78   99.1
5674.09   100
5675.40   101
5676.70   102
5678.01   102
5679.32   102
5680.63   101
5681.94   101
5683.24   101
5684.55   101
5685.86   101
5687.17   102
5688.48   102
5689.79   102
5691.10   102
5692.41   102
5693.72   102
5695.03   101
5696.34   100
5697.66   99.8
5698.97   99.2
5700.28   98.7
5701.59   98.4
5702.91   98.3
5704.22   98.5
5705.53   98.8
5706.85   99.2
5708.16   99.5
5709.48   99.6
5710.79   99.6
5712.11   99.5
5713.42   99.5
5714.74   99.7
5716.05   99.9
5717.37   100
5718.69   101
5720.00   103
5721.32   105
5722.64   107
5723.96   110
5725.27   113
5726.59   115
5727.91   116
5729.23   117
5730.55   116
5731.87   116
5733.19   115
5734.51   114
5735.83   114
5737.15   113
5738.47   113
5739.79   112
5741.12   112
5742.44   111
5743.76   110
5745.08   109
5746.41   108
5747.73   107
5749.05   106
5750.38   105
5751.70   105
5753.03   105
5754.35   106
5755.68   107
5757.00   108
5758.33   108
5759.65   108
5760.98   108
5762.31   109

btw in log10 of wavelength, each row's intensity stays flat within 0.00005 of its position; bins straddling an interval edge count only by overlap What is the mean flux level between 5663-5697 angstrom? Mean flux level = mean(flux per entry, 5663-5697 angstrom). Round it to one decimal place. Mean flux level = 100.5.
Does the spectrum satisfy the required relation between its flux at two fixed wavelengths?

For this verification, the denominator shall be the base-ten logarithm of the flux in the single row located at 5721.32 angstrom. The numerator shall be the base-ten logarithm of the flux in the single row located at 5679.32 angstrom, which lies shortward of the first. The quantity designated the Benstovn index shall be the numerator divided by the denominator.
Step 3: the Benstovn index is 0.99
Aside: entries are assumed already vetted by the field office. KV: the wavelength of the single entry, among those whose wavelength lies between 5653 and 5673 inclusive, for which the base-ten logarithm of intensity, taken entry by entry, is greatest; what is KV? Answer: 5653.22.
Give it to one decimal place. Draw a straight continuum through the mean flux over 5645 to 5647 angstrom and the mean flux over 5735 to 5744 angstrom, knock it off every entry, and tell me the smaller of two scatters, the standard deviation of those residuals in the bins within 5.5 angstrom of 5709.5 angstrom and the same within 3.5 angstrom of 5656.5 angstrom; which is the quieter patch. 0.2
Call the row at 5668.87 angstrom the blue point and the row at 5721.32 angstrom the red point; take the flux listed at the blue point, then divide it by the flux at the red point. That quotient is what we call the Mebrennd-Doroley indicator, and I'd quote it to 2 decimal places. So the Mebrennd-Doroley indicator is 0.93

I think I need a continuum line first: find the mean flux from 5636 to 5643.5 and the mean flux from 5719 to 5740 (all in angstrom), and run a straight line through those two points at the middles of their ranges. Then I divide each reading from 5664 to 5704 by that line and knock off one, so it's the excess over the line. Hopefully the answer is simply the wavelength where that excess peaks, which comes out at 5676.70 angstrom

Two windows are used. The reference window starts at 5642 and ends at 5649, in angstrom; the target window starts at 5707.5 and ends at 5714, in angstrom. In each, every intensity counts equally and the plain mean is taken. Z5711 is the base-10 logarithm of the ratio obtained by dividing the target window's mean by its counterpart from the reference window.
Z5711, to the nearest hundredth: -0.01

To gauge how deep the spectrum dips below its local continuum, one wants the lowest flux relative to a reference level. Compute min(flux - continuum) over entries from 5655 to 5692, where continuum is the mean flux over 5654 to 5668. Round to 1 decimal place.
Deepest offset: -2.8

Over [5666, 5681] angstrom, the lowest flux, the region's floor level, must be 97.7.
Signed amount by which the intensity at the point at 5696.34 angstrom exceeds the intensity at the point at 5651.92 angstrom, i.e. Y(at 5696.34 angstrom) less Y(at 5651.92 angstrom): -5.0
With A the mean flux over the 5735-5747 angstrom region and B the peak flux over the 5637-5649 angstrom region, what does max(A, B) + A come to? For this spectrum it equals 223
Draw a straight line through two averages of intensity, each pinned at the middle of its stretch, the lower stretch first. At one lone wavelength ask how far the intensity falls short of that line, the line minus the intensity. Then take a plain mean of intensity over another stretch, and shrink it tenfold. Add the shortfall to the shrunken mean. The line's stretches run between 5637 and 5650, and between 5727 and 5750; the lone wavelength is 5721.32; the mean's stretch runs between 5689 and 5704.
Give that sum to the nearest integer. 15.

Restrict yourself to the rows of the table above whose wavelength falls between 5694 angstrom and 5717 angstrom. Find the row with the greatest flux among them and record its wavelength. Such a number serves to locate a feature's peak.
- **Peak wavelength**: 5695.03 angstrom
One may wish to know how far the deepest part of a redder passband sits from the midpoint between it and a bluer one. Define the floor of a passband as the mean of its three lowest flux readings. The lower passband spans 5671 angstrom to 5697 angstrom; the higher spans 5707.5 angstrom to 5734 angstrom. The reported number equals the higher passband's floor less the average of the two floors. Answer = 0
